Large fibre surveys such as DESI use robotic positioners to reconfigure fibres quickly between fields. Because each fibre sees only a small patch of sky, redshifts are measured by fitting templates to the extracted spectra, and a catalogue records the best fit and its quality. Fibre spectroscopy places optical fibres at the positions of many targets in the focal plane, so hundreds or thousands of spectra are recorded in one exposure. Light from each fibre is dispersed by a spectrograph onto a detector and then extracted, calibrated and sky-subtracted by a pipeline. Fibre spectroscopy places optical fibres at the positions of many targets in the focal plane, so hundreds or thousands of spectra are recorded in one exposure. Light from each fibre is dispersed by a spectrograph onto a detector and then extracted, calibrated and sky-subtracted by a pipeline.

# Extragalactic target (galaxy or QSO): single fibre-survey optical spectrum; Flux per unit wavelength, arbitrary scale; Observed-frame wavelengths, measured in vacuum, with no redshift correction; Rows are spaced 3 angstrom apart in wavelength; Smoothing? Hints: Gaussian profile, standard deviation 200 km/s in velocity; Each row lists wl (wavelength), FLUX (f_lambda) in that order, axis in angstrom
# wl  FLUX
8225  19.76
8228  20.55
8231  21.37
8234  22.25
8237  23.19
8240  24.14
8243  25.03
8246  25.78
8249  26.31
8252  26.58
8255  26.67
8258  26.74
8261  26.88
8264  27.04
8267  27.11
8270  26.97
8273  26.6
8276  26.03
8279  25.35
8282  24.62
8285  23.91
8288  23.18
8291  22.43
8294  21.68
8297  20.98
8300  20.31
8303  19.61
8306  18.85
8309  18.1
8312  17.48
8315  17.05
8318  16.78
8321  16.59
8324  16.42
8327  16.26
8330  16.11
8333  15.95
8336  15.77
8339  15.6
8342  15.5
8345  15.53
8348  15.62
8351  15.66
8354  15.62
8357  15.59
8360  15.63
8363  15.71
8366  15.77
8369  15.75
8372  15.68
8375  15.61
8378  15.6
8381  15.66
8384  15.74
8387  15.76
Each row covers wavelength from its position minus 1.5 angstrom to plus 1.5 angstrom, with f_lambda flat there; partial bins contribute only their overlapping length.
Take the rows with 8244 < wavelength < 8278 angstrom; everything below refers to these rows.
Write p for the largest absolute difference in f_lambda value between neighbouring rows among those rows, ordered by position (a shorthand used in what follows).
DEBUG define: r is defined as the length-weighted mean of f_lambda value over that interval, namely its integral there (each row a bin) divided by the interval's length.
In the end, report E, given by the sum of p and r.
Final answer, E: 27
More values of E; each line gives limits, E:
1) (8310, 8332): 17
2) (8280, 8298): 24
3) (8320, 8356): 16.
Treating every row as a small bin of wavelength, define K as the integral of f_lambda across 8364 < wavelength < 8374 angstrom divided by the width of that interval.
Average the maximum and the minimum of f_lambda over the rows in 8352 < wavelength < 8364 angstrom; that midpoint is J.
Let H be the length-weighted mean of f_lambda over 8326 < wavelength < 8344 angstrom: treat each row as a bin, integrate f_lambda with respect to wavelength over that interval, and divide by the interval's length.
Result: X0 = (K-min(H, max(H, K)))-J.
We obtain -16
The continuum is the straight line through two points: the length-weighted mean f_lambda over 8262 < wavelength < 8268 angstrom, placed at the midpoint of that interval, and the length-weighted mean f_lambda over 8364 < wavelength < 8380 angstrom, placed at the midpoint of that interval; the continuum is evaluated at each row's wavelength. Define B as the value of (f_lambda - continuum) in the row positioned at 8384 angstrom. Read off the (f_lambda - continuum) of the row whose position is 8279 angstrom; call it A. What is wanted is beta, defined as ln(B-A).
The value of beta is 0.44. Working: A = -0.2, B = 1.3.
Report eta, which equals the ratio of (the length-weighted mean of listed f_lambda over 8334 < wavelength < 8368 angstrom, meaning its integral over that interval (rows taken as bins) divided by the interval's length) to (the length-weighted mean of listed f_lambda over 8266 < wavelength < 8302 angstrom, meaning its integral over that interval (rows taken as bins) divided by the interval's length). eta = 0.7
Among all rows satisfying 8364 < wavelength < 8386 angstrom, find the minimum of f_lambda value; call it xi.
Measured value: 15.6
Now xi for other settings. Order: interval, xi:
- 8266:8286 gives 23.91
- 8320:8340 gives 15.6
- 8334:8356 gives 15.5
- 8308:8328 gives 16.26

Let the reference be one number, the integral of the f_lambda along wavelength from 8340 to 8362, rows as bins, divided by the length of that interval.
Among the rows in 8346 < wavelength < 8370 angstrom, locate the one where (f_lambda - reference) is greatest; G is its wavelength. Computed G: 8366 angstrom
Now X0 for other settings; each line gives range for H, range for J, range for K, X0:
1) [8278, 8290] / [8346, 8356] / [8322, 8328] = -23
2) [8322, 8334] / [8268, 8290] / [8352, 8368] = -26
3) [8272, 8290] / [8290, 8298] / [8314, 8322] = -30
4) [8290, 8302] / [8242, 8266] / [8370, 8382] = -32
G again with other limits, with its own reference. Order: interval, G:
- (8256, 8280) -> 8267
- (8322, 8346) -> 8324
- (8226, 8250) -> 8249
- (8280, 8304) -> 8282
